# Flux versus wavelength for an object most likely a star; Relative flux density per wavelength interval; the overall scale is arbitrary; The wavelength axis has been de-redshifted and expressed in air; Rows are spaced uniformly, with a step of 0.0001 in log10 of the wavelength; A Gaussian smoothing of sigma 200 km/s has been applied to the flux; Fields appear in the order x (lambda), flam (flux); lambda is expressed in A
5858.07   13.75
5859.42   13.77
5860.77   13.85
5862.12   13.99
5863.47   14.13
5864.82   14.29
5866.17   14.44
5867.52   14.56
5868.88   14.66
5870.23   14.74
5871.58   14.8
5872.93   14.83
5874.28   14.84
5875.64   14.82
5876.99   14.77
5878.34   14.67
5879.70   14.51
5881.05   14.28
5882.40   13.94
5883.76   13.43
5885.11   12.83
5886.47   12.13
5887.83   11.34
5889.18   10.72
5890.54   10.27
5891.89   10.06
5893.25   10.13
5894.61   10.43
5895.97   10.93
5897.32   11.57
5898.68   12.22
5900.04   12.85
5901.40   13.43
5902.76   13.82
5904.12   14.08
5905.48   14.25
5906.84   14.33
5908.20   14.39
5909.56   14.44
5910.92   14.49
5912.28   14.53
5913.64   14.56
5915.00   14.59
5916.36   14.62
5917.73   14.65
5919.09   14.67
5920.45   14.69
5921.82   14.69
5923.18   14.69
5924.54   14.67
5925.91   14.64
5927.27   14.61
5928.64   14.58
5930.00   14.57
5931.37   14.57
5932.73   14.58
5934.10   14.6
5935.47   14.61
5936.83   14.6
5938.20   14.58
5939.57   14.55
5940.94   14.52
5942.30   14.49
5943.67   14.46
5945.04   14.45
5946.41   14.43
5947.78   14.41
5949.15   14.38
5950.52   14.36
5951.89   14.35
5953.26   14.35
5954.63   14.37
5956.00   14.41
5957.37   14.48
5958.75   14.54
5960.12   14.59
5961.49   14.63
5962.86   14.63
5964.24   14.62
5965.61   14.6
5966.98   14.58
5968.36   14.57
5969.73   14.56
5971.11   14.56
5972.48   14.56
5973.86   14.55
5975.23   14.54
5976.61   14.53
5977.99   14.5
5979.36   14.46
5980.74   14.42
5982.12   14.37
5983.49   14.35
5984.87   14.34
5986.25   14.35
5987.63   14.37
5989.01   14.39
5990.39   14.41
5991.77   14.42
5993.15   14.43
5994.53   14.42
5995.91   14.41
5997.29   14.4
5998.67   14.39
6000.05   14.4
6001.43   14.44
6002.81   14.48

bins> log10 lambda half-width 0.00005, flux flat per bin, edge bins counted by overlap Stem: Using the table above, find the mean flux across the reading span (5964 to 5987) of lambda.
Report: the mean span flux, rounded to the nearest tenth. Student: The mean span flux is 14.5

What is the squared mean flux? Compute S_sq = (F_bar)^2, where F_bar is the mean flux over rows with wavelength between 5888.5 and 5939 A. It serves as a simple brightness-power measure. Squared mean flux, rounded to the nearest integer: 186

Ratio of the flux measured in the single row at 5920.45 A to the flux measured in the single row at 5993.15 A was 1.02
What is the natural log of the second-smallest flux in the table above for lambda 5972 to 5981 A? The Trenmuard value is 2.67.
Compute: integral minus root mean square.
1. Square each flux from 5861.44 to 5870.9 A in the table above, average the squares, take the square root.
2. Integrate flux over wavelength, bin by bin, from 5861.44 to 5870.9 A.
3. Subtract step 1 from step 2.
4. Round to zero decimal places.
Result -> 122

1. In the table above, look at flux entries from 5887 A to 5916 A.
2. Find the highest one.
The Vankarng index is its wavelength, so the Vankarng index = 5915.00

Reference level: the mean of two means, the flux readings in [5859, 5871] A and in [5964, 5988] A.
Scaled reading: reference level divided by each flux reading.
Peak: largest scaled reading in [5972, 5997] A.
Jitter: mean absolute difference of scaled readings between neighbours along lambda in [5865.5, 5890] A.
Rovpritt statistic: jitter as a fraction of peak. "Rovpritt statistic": 0.023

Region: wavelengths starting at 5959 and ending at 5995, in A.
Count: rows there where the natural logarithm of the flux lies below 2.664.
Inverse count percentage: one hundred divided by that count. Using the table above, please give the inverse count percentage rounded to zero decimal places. 33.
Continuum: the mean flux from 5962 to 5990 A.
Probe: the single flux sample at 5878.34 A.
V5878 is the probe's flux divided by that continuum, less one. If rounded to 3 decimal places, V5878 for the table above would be 0.012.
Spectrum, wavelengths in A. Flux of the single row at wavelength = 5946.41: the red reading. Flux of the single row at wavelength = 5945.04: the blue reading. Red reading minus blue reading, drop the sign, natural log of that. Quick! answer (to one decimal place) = -3.9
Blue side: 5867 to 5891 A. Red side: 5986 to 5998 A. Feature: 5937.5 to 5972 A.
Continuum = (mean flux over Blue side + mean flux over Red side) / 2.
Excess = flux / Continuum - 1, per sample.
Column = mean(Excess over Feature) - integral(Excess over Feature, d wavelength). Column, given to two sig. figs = -1.1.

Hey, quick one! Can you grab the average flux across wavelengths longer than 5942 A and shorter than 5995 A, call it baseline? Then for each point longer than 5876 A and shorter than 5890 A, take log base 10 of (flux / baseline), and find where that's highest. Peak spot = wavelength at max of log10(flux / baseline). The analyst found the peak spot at 5876.99 A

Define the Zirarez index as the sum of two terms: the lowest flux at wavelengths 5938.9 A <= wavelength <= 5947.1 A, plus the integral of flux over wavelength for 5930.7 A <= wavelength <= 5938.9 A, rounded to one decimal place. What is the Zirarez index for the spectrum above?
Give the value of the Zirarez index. 134.1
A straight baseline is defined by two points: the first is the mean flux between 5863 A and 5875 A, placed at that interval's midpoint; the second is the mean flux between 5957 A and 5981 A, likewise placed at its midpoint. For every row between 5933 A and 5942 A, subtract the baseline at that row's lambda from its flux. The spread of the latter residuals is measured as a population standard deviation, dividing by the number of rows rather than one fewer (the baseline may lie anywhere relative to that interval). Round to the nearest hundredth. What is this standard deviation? 0.03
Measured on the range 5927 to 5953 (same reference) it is 0.09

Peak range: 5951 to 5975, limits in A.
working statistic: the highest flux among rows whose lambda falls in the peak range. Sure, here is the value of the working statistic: 14.63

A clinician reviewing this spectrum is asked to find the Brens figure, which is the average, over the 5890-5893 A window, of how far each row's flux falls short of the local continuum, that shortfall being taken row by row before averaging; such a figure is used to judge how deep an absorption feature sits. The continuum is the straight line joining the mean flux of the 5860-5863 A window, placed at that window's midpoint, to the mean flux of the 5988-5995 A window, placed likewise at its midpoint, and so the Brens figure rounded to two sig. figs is 3.9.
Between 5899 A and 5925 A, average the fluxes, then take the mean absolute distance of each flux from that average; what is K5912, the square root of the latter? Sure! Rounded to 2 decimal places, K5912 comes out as 0.59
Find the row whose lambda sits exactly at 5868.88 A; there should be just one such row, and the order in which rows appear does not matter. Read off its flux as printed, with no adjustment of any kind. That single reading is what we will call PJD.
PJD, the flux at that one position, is 14.66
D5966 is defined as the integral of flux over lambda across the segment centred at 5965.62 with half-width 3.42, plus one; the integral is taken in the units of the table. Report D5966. 101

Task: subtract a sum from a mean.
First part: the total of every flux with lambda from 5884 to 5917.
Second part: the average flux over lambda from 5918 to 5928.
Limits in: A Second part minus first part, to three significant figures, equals -292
